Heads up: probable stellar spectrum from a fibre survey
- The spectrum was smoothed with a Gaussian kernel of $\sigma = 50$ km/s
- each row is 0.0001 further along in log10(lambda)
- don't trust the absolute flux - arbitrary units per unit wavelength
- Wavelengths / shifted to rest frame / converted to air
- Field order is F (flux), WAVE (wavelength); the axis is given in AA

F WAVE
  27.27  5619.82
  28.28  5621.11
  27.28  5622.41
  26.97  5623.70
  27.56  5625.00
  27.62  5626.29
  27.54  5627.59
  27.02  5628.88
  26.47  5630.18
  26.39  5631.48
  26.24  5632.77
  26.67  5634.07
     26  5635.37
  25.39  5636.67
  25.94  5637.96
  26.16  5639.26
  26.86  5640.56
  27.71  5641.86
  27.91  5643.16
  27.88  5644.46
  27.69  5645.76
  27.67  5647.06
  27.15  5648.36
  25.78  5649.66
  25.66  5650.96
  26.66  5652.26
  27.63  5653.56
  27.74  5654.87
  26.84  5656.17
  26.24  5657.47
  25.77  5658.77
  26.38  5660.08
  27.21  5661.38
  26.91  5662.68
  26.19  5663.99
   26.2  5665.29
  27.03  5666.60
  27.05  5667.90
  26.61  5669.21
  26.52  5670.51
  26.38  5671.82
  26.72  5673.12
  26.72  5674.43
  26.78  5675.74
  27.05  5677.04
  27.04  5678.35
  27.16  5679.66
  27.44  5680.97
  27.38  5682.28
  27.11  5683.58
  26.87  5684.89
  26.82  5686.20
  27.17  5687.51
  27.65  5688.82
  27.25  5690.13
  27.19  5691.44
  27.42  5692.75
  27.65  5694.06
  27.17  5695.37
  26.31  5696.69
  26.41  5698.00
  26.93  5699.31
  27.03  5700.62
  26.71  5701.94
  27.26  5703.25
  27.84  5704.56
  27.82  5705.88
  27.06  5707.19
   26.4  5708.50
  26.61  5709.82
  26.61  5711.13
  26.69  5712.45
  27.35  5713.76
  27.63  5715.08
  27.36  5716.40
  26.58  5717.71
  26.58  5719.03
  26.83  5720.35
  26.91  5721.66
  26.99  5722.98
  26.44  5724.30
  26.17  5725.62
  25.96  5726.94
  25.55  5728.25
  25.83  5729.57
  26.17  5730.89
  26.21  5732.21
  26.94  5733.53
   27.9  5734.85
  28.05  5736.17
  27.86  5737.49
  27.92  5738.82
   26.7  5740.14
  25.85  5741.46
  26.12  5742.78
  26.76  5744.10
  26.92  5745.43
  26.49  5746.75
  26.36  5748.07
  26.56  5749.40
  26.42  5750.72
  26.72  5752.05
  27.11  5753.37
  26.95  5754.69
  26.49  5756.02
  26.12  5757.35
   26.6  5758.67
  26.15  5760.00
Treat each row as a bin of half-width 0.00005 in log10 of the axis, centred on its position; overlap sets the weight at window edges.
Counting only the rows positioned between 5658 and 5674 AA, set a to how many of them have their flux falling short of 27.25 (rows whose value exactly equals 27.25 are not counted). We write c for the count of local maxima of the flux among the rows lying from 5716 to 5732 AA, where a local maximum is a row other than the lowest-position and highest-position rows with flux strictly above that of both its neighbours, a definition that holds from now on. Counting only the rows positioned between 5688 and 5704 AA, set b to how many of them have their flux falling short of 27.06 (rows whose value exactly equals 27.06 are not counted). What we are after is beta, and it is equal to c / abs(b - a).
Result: 0.1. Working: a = 12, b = 5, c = 1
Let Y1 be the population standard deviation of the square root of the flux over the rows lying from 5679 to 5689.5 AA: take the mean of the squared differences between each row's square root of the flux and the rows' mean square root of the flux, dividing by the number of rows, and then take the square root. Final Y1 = 0.025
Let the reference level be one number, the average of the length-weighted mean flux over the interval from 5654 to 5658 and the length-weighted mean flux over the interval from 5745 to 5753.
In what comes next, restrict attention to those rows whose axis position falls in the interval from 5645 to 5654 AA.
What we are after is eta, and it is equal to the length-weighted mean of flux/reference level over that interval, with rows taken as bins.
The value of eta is 1.004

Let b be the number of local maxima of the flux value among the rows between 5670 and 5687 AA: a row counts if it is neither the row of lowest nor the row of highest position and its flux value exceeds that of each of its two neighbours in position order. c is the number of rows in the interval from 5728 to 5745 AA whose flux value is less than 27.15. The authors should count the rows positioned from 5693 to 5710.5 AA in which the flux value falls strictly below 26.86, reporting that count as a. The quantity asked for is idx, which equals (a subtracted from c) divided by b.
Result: 2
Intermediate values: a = 5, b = 2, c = 9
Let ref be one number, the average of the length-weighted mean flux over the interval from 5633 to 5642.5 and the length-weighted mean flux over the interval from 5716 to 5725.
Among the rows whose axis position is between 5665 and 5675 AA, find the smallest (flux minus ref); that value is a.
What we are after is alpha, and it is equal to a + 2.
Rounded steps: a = -0.4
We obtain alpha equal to 1.62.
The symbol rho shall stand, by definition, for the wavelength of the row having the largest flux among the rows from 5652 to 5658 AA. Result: 5654.87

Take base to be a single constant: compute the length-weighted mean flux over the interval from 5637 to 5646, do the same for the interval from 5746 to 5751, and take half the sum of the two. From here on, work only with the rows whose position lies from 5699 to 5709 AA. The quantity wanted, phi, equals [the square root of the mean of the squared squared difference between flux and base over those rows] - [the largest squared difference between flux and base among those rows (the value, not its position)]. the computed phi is -0.55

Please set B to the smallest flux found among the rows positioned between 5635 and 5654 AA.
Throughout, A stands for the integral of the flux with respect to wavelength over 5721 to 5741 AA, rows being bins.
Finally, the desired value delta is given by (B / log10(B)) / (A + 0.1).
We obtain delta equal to 0.0338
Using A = 535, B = 25.39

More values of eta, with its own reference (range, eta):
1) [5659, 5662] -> 0.994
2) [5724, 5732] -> 0.972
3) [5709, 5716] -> 1.006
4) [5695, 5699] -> 0.993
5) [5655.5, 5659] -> 0.986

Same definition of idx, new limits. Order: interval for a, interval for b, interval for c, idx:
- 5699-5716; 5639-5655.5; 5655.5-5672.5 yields 7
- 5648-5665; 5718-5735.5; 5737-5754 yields 3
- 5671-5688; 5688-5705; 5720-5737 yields 3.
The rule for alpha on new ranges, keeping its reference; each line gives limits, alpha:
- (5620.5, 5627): 2.39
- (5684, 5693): 2.24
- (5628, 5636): 1.42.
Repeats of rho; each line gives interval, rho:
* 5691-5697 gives 5694.06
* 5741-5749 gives 5745.43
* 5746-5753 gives 5752.05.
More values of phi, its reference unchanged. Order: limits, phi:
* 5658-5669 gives -0.62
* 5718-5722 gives -0.02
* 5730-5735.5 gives -0.57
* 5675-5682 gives -0.22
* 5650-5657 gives -0.51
